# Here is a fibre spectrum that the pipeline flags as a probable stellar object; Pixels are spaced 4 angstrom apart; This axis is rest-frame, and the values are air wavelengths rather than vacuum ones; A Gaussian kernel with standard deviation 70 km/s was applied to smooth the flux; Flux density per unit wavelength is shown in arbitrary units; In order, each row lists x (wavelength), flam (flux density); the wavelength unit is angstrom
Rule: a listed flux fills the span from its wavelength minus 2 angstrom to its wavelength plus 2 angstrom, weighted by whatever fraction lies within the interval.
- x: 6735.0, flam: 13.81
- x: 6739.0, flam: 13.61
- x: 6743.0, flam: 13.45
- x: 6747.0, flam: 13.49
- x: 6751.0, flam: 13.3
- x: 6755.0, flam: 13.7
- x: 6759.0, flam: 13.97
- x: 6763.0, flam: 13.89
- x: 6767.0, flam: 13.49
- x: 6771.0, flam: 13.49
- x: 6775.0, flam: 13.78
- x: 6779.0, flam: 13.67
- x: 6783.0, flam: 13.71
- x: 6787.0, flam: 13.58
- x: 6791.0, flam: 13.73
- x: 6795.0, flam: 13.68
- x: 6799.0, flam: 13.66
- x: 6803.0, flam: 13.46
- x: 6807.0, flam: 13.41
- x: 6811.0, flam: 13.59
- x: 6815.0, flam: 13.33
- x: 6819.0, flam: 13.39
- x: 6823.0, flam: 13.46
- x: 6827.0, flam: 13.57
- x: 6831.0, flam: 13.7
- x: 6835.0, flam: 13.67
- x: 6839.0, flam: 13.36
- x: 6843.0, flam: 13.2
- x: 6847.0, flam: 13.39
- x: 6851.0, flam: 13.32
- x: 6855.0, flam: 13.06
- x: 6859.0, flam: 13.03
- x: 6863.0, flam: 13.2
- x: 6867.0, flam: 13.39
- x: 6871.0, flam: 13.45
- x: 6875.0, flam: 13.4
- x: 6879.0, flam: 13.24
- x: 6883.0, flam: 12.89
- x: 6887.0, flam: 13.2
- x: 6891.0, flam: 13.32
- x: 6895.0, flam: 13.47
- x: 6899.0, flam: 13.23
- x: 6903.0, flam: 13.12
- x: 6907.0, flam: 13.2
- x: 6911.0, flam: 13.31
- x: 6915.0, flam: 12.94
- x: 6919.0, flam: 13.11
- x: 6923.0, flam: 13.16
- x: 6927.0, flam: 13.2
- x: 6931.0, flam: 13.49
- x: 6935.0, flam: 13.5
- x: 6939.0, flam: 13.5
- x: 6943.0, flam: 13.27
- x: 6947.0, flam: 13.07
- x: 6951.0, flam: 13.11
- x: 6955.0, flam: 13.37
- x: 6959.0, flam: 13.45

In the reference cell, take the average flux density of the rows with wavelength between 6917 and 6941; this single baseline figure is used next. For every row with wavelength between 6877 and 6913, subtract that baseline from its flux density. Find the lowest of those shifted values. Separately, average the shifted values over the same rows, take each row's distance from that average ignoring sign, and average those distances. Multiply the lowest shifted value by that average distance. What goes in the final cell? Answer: -0.05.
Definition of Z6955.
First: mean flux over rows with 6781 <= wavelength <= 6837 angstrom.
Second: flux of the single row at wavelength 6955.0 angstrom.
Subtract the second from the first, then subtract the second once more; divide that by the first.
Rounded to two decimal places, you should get -0.97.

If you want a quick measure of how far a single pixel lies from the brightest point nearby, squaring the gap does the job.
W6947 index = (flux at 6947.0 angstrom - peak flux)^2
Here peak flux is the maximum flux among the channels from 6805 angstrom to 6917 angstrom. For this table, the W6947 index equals 0.397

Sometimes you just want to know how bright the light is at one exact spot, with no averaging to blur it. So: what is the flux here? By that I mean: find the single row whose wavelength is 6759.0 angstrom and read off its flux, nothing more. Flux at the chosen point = 13.97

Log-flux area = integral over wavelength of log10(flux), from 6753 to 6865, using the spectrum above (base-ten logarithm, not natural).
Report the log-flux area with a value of 127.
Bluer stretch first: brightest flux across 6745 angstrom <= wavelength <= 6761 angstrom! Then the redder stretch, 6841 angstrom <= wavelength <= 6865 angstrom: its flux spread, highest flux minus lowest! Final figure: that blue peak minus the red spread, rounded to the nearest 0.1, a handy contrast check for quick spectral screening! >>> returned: 13.6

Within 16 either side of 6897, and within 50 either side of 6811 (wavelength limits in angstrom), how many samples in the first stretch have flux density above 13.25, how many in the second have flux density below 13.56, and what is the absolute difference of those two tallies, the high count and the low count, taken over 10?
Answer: 1.0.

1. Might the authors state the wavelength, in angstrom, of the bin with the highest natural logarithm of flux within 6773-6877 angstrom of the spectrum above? 6775.0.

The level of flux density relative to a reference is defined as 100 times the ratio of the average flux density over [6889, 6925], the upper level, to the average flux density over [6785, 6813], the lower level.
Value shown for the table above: 97.2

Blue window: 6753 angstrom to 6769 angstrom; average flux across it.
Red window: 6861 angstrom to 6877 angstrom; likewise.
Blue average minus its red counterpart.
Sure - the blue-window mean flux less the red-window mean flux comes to 0.40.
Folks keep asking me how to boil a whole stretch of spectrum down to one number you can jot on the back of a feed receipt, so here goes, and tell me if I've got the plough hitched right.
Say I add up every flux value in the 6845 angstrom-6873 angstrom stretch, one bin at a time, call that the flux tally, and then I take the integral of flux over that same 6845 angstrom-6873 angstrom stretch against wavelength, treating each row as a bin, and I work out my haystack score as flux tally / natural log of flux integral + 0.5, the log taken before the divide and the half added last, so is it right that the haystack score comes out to 16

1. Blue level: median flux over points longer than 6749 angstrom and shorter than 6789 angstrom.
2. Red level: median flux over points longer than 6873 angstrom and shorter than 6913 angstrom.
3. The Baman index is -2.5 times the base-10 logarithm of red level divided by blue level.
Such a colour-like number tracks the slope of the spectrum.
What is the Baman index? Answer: 0.036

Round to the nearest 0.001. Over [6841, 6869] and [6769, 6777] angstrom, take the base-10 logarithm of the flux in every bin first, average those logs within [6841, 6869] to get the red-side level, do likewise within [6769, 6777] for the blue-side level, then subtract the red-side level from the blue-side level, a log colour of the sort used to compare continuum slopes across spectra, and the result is 0.013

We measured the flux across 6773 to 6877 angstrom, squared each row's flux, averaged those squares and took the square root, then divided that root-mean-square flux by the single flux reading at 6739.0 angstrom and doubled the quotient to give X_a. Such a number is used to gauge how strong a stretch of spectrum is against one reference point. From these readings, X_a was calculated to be 1.98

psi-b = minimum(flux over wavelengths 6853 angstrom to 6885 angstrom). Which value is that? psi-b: 12.89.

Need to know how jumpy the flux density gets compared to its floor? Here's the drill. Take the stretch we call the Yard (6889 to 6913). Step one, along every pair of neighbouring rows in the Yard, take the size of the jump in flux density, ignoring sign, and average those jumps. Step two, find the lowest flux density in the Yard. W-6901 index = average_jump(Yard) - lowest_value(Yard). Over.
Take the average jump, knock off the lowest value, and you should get -13.0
